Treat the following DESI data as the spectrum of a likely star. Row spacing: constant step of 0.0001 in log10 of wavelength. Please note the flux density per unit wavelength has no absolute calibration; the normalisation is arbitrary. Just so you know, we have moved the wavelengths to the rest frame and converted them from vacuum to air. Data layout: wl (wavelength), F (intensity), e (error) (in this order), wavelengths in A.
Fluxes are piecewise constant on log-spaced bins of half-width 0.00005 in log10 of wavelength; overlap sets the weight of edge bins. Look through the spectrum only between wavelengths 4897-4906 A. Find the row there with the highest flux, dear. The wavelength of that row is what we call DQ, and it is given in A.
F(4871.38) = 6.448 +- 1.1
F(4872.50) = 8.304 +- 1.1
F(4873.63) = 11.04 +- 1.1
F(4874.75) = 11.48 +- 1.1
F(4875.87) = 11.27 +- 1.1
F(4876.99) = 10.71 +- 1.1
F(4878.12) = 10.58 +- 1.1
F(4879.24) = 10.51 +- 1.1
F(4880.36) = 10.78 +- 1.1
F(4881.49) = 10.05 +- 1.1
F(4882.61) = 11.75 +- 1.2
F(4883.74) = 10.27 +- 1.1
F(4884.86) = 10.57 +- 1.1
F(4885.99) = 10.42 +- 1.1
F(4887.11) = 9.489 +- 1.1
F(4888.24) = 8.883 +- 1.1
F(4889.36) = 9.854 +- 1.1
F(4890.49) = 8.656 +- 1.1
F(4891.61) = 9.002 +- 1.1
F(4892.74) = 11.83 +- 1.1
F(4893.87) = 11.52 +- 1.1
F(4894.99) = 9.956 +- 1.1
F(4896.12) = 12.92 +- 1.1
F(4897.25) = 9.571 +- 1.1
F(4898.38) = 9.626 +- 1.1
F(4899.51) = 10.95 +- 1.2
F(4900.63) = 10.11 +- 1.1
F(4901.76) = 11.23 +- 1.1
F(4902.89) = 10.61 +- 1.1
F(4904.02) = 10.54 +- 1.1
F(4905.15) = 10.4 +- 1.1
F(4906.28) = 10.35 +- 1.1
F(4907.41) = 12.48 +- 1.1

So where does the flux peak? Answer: 4901.76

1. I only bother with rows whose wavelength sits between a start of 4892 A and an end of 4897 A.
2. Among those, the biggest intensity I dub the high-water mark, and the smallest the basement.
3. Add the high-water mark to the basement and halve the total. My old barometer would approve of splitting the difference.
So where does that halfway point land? 11.4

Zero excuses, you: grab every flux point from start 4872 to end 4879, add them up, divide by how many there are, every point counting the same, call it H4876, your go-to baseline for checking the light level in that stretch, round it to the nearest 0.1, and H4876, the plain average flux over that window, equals 10.6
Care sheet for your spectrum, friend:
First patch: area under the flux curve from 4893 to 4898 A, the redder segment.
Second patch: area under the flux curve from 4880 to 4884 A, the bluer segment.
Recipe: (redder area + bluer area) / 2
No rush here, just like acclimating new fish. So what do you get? 48.9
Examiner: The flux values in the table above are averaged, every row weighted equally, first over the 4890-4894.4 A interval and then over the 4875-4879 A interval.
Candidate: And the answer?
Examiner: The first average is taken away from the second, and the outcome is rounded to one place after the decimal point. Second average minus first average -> 0.6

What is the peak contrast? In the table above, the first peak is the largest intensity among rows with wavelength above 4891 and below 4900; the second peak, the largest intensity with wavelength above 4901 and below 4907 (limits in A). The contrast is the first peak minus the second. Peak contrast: 1.7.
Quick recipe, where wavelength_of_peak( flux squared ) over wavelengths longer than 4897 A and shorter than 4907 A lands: 4901.76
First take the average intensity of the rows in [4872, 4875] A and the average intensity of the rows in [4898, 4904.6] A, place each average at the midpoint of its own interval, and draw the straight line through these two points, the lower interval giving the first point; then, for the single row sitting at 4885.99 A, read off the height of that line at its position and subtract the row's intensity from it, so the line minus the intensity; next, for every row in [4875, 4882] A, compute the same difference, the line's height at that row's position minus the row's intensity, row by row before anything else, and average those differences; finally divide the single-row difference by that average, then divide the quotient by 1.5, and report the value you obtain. 0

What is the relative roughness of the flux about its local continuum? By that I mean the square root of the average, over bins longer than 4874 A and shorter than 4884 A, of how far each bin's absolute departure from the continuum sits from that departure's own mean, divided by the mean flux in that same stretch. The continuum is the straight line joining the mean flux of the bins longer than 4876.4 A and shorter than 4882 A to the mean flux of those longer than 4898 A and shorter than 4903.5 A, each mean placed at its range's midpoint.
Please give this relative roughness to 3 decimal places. 0.054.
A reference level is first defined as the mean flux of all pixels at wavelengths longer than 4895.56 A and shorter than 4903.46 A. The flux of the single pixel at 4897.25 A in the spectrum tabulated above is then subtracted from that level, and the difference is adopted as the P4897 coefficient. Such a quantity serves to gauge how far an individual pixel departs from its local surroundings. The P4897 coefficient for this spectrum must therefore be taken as 1.1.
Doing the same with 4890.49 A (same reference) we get 2.1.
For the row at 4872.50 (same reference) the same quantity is 2.4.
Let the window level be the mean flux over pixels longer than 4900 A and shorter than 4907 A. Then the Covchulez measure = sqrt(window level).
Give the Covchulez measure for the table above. 3.25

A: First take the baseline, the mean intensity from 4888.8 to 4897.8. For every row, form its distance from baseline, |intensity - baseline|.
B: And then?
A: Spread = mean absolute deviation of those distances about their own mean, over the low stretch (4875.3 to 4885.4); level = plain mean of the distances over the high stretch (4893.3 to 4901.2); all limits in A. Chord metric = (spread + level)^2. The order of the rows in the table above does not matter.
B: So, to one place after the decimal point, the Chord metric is 1.5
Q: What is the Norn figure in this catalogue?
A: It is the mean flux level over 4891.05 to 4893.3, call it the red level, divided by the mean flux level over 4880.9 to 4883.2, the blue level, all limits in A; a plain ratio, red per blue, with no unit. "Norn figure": 0.96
